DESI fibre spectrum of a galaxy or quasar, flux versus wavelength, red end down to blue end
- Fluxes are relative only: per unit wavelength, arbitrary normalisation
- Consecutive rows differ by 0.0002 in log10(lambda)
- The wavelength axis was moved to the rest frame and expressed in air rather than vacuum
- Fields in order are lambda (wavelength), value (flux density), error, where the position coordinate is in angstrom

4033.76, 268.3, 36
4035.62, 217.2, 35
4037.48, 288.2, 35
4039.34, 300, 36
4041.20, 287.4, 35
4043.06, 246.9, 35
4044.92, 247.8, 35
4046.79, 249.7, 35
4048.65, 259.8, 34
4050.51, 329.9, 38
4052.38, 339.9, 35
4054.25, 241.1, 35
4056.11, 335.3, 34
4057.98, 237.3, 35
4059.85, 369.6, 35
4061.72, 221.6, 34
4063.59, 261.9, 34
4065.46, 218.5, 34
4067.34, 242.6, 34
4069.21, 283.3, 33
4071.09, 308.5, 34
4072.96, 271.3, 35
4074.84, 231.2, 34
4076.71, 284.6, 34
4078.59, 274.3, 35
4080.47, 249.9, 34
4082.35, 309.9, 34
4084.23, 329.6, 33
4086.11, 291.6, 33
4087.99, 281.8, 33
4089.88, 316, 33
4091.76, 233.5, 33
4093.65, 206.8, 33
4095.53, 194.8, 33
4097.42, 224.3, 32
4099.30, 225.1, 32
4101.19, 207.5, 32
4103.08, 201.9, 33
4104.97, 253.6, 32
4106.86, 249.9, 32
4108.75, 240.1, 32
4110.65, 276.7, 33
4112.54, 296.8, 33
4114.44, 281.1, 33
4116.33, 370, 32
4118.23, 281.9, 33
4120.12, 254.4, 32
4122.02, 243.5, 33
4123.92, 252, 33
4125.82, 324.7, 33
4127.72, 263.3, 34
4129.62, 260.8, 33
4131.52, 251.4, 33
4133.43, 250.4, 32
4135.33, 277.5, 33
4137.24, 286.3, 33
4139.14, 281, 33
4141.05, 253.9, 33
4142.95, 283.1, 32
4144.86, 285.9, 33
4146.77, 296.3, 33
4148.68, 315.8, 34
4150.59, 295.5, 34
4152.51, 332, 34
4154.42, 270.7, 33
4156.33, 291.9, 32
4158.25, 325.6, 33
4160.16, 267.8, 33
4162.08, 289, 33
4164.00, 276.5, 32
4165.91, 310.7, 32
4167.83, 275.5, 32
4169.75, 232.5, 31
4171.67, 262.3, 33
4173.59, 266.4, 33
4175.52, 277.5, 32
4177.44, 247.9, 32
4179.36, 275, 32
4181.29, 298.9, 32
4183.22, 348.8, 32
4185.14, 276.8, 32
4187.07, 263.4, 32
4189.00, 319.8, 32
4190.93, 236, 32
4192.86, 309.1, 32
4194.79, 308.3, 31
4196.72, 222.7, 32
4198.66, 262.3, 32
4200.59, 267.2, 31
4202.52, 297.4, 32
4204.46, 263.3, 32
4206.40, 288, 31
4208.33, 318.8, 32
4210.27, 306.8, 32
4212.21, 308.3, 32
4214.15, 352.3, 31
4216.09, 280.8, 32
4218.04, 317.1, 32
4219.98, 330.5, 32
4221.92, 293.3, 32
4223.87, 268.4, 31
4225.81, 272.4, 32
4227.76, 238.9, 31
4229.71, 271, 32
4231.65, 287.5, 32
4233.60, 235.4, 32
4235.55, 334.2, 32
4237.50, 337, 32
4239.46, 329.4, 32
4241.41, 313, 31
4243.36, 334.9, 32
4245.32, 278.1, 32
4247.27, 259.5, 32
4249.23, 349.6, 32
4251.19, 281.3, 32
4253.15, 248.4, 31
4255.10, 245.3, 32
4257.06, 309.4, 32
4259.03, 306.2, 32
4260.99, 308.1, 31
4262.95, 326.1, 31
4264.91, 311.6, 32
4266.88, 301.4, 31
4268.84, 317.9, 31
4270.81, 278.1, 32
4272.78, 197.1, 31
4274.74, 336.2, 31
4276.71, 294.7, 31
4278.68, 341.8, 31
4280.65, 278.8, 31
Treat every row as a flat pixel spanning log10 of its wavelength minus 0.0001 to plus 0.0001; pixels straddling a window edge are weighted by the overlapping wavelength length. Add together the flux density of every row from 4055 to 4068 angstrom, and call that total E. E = 1887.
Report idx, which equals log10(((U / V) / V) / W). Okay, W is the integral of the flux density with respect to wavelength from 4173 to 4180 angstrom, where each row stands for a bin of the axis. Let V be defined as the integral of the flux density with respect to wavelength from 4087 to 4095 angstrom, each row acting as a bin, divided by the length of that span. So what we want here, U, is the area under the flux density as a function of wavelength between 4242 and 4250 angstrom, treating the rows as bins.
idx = -4.70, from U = 2438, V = 256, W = 1864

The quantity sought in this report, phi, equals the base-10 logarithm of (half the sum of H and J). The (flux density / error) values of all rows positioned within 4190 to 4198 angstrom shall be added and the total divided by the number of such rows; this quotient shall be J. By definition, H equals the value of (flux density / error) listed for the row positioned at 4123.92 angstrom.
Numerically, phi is 0.906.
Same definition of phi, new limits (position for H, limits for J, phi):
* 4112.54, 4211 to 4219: 0.976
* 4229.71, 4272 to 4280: 0.952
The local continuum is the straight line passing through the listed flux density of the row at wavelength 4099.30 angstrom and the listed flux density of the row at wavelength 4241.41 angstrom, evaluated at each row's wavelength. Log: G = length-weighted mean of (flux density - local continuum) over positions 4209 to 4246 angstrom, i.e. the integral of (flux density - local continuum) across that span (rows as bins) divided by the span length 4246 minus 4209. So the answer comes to -5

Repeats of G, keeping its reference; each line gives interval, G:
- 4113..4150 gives 35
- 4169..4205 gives -3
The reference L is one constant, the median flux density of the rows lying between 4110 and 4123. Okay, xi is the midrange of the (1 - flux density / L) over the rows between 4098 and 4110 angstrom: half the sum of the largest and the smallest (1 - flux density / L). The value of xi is 0.19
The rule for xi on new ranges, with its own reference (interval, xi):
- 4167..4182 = 0.05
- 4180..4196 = -0.04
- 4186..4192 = 0.01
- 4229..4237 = -0.01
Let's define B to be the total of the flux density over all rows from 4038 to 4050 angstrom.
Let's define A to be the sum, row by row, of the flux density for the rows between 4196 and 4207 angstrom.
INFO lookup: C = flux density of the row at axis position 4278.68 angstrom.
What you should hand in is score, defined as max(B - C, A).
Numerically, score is 1601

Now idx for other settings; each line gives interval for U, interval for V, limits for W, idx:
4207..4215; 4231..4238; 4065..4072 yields -4.81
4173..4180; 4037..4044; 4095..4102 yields -4.80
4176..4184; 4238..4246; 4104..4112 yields -4.95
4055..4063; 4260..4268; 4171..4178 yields -4.89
